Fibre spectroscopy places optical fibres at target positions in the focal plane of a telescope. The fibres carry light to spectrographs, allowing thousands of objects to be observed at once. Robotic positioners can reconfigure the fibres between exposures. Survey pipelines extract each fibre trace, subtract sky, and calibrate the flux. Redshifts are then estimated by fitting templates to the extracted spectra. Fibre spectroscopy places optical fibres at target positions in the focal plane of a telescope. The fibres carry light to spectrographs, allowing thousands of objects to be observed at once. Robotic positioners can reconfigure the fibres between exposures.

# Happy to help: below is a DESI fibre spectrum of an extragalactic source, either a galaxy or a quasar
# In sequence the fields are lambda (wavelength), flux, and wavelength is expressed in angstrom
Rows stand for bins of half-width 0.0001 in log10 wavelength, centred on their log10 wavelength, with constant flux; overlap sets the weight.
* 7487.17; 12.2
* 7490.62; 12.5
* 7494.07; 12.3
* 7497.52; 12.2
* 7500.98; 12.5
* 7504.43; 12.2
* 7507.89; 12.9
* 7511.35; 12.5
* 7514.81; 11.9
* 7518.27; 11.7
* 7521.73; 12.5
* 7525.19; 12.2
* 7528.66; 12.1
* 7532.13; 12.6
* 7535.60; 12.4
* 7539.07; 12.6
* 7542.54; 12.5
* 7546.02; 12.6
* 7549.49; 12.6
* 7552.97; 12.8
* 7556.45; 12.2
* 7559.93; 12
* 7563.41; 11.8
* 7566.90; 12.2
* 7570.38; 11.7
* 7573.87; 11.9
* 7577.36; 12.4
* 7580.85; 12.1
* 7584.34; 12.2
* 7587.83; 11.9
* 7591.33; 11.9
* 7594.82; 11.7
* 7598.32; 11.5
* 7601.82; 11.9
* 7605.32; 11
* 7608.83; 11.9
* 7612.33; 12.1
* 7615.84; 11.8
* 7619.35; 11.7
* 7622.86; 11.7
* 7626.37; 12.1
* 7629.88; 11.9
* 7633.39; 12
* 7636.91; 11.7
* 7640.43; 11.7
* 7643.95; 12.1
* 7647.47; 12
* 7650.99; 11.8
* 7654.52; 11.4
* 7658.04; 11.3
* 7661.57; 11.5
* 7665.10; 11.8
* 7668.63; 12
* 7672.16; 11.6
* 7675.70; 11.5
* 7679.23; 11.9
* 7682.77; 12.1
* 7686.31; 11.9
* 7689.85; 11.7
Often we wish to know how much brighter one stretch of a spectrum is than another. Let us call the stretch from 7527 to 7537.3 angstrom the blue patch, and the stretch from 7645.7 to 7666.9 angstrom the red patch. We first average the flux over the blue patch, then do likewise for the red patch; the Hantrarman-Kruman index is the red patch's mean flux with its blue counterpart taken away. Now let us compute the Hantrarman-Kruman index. -0.7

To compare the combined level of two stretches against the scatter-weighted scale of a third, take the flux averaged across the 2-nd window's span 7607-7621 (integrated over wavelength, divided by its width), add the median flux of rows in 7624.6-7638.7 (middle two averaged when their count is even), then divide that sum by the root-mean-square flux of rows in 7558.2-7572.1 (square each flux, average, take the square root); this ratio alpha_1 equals 2.00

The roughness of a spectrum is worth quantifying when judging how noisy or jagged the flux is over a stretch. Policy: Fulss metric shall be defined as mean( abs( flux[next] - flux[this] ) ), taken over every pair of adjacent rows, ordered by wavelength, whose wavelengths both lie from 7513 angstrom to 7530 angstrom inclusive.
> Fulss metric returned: 0.350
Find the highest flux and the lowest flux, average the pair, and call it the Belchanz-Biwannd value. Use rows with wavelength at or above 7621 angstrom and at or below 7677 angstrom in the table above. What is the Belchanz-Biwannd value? 11.7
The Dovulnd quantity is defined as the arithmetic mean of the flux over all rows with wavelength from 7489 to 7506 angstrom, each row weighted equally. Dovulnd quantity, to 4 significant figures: 12.34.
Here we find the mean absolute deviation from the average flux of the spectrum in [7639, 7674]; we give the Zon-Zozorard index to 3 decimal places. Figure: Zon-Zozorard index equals 0.220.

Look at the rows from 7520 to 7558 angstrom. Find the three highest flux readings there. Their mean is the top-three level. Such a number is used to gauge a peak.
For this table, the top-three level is 12.7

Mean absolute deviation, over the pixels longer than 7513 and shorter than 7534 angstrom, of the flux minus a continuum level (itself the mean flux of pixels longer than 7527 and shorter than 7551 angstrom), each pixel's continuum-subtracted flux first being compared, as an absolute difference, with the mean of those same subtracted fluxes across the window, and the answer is 0.27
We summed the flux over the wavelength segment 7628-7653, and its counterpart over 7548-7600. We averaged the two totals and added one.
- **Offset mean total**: 133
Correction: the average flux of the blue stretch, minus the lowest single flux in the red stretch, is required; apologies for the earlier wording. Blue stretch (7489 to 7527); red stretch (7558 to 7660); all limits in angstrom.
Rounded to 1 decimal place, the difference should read 1.3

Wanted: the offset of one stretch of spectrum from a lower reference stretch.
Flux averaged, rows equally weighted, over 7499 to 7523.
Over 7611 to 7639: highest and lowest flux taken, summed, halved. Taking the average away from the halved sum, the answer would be -0.41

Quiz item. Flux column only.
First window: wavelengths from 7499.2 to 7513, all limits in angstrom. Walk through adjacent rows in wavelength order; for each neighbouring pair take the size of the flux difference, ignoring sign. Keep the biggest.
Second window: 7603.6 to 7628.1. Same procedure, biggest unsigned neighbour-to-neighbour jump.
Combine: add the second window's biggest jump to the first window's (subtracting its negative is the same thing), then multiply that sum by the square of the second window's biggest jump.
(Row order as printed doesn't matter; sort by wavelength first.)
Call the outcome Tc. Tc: 1.30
